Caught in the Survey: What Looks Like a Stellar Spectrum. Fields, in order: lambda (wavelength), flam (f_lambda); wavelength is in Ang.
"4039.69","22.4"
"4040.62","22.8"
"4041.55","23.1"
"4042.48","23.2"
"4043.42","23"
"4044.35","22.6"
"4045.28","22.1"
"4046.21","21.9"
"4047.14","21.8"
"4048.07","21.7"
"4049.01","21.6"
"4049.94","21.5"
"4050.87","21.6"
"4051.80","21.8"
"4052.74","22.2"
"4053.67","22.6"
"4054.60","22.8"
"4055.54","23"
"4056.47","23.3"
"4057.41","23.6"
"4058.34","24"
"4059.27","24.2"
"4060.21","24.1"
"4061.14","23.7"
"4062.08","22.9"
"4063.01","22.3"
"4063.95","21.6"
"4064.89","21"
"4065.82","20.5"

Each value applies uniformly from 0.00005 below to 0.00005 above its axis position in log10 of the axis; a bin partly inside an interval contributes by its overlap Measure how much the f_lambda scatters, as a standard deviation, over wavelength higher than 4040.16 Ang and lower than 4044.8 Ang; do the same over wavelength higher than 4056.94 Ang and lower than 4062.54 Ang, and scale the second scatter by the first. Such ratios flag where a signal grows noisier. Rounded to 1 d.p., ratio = 2.0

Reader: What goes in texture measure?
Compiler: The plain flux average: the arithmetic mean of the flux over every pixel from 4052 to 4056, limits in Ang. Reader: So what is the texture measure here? 22.6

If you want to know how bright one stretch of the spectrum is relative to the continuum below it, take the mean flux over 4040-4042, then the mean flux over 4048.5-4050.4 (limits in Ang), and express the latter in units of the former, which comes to 0.94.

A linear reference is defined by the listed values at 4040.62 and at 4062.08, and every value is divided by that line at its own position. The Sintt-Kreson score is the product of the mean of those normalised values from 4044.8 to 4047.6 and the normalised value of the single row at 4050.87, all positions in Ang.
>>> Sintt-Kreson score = 0.91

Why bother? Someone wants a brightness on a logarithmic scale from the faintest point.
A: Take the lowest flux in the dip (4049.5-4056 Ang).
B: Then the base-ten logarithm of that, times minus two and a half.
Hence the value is -3.331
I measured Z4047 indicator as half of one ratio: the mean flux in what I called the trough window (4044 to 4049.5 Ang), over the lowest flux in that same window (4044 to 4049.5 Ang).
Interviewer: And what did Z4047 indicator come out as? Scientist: 0.508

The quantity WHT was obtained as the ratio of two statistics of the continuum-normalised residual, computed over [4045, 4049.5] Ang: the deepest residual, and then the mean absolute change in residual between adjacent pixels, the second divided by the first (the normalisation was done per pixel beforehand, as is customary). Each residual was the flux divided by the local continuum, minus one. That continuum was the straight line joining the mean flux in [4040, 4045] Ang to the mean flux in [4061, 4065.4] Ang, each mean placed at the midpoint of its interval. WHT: -0.09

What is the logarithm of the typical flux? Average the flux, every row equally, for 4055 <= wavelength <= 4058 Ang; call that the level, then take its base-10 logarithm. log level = 1.37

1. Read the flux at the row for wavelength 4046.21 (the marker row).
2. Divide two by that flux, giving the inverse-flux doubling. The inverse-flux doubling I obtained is 0.091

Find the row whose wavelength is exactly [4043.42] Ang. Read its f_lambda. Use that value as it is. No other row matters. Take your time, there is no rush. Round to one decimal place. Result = 23.0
